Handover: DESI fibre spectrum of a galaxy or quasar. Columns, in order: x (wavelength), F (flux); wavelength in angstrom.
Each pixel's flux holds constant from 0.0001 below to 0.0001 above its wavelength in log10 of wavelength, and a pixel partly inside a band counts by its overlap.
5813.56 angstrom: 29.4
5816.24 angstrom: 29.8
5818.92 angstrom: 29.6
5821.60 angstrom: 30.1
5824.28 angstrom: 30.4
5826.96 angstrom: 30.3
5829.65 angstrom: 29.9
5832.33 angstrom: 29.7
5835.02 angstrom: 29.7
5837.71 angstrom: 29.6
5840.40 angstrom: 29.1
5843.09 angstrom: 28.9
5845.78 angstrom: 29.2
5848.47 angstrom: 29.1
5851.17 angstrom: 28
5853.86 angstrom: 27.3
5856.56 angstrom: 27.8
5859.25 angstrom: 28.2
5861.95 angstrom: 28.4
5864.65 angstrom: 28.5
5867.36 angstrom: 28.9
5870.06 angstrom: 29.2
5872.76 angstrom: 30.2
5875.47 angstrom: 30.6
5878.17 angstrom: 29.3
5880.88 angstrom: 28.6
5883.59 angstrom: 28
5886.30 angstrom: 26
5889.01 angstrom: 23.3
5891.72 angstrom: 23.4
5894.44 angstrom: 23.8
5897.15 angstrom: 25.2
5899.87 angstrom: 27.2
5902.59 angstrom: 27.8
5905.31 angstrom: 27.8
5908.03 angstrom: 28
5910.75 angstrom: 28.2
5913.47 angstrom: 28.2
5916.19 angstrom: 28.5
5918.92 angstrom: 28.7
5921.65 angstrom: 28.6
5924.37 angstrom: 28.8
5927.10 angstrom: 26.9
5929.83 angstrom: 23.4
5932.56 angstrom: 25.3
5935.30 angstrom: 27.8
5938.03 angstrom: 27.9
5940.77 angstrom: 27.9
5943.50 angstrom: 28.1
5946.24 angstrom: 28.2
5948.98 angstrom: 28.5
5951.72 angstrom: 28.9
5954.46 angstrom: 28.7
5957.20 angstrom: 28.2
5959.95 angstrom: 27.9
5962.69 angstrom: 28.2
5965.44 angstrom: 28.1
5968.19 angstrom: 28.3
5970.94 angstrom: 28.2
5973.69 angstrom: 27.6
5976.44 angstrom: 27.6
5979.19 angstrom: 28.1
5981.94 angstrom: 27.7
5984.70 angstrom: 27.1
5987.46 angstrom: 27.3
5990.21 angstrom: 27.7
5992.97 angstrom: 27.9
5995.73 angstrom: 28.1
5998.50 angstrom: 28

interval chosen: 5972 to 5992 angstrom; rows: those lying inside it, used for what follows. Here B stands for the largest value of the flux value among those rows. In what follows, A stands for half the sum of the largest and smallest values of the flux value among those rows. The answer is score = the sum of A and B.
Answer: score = 55.7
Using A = 27.6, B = 28.1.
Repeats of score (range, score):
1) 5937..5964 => 57.3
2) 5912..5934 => 54.9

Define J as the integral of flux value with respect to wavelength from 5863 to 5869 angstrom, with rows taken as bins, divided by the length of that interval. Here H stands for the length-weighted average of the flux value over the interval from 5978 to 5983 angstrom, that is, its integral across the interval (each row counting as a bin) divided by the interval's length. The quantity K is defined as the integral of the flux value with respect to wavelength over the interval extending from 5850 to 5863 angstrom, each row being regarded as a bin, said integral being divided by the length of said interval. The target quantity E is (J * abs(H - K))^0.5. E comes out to 0.7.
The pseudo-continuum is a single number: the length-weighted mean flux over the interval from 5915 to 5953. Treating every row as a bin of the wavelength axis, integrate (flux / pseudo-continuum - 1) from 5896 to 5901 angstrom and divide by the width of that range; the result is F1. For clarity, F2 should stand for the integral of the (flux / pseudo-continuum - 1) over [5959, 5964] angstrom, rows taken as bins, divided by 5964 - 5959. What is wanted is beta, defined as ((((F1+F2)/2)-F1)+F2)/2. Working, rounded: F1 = -0.053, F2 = 0.01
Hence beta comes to 0.024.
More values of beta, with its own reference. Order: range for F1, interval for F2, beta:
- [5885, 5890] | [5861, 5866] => 0.048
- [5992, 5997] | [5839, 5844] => 0.033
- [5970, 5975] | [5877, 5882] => 0.033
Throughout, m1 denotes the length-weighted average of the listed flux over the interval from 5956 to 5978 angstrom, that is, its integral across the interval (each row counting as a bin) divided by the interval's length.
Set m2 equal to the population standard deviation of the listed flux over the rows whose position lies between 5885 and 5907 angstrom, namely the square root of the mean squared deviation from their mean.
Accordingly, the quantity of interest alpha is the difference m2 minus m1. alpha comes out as -26.2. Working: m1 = 28.0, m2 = 1.80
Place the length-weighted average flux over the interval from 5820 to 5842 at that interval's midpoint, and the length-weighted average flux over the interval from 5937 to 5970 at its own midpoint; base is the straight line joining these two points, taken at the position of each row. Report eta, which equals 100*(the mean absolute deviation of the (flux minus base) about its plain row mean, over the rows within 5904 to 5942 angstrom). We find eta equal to 98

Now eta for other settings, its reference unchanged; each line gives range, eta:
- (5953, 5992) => 26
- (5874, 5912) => 187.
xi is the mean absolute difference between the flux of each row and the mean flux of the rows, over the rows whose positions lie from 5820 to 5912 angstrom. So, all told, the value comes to 1.4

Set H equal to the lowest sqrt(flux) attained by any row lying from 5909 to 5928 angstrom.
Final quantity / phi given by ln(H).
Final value 1.65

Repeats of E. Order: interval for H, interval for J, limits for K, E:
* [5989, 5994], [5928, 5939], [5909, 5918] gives 3.7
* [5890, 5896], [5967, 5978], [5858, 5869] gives 11.7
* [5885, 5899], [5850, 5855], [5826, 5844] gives 11.9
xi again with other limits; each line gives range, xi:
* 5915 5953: 1.1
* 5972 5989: 0.2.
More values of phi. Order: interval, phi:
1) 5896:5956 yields 1.58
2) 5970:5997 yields 1.65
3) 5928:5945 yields 1.58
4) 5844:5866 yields 1.65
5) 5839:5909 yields 1.57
